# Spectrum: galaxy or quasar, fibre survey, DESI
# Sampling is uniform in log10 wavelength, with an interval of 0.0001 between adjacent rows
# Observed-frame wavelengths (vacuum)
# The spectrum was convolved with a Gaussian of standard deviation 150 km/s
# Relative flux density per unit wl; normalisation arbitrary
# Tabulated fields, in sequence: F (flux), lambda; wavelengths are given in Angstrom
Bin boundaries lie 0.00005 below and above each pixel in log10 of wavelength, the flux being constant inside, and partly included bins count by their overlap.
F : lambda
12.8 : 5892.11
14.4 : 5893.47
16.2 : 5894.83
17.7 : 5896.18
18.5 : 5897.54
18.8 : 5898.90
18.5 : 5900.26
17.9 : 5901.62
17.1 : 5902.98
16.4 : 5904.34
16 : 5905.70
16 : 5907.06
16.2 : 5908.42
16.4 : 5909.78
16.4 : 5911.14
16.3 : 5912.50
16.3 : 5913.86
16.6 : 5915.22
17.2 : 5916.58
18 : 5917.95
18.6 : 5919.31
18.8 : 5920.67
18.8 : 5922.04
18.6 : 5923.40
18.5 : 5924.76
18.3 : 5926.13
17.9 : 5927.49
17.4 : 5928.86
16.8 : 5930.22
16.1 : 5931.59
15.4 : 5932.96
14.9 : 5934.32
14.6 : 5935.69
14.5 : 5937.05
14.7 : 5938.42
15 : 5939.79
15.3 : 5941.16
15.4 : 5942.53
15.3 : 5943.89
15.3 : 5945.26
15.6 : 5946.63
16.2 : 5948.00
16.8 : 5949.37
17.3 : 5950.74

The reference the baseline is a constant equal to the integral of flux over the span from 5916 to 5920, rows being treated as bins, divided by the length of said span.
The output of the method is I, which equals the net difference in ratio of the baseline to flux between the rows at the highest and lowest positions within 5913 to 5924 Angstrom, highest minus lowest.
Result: -0.14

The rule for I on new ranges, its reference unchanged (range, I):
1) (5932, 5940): 0.03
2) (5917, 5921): -0.04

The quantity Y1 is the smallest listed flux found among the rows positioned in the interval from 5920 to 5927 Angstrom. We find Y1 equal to 18.3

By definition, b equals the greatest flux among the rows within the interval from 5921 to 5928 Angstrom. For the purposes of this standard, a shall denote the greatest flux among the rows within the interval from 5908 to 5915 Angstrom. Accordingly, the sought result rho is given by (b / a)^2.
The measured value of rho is 1.31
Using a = 16.4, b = 18.8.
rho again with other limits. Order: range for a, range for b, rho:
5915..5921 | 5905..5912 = 0.76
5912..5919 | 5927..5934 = 0.99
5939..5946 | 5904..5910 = 1.13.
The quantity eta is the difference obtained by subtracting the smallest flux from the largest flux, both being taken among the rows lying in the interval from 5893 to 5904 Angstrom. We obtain 4.4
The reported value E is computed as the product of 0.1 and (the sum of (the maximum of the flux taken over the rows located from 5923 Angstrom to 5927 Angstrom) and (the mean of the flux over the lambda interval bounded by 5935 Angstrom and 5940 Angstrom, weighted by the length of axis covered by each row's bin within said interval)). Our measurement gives 3.33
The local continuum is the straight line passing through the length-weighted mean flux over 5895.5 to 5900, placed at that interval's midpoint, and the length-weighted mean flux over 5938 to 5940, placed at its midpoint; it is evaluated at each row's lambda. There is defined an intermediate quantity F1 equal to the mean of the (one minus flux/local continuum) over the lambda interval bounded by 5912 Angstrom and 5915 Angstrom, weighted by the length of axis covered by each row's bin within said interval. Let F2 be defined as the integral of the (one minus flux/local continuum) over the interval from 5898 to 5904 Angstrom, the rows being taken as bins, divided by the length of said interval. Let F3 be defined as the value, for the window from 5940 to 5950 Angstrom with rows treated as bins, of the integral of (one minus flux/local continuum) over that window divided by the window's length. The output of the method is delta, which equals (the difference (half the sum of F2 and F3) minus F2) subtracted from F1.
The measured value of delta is 0.09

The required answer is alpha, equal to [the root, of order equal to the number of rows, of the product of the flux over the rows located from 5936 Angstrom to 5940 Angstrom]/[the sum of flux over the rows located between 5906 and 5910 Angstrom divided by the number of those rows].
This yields 0.91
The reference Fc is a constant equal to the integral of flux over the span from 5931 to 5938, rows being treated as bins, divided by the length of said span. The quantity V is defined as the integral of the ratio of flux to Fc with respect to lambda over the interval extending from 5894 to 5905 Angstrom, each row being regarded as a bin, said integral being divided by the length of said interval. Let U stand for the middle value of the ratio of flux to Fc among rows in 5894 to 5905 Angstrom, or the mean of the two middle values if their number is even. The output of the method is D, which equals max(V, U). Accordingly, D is 1.18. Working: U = 1.18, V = 1.17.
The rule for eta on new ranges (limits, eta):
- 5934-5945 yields 0.9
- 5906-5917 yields 1.2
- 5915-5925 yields 2.2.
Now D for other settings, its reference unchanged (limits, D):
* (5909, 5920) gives 1.13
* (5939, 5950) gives 1.03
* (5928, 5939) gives 1.03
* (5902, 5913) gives 1.09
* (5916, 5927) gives 1.23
